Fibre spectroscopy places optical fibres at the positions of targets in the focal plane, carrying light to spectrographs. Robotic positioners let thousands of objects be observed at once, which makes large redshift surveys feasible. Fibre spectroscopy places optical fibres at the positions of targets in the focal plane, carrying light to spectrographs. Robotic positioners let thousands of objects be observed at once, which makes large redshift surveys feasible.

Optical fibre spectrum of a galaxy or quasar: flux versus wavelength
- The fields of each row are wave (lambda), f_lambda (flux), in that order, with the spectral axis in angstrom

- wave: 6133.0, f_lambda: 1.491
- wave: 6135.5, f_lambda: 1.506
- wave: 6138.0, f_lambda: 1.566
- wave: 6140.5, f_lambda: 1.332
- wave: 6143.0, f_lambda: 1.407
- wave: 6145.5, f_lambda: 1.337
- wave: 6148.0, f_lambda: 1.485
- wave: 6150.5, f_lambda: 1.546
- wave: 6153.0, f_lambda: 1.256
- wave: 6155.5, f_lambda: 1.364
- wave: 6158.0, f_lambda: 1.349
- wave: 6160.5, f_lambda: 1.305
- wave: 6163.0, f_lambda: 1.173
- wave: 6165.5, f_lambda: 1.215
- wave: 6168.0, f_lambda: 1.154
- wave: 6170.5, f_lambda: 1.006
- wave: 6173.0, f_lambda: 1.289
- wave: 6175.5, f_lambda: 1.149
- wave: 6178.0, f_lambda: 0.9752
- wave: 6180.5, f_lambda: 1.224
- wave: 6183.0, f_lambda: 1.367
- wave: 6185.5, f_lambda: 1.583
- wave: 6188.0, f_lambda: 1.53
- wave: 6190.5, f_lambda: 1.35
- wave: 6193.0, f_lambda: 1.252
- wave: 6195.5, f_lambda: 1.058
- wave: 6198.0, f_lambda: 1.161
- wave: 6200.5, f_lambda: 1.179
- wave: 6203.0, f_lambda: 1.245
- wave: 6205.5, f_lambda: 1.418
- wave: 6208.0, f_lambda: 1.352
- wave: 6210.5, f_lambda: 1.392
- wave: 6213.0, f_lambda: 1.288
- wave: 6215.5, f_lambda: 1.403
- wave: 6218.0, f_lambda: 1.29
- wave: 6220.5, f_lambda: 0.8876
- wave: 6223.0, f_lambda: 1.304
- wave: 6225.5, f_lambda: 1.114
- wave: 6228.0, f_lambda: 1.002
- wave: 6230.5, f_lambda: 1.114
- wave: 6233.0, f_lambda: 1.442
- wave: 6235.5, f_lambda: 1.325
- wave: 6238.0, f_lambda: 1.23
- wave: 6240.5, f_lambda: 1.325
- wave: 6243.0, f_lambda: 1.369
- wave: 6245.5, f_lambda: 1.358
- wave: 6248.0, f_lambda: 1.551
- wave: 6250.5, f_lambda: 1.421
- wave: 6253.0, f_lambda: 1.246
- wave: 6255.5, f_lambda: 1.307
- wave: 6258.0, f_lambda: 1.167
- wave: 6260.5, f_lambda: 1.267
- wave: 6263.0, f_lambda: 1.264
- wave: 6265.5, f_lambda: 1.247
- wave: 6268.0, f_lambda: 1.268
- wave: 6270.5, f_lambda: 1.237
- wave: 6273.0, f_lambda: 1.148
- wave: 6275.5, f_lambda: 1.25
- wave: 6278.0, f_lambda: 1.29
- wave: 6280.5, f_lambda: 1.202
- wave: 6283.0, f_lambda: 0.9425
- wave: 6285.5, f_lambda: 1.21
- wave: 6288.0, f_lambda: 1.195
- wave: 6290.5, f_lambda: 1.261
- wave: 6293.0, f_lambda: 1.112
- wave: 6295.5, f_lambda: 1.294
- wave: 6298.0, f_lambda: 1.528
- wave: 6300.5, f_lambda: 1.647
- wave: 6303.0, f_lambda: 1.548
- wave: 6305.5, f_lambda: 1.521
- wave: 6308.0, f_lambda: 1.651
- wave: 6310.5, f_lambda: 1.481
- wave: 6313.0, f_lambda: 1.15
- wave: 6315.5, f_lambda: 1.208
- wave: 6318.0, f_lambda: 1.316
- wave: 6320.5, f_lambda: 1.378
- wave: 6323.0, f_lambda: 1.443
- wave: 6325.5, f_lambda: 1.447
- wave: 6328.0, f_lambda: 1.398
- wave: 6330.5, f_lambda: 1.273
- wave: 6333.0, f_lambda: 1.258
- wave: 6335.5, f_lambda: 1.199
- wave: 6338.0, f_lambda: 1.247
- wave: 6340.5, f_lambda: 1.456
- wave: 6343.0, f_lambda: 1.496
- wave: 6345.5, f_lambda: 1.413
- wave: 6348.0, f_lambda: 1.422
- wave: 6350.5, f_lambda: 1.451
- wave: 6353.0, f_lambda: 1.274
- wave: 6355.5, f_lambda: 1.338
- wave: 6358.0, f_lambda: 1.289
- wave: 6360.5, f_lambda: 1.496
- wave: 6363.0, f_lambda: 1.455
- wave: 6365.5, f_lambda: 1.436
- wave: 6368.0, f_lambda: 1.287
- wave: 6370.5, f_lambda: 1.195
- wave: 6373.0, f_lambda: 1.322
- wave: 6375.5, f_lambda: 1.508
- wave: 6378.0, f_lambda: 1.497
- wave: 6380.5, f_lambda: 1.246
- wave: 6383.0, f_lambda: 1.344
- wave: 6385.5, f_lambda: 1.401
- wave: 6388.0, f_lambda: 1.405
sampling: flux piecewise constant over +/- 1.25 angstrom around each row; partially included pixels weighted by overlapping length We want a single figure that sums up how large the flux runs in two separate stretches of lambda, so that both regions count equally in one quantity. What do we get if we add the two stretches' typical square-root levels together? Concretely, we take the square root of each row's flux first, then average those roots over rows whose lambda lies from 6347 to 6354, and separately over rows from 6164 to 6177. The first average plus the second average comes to 2.25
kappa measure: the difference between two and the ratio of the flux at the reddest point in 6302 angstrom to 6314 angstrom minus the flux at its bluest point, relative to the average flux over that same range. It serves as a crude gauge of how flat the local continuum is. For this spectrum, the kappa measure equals 2.27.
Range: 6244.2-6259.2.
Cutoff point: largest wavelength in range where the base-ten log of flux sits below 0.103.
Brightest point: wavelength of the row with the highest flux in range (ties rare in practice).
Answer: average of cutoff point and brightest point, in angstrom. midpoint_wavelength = 6253.0 angstrom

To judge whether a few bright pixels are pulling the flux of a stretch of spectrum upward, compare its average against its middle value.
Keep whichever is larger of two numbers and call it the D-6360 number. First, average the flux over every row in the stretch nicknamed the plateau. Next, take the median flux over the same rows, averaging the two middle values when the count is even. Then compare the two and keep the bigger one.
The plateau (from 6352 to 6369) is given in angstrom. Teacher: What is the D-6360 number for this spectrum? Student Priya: 1.37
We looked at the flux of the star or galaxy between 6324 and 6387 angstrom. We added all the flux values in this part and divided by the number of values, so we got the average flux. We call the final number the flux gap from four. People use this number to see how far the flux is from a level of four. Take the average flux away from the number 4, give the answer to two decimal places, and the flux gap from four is 2.63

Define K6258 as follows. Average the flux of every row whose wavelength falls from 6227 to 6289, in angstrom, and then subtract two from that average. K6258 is -0.74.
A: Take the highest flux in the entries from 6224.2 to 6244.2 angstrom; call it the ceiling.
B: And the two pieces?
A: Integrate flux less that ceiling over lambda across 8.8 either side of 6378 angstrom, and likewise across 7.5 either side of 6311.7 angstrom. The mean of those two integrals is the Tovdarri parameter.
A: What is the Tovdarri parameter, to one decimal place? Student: -1.1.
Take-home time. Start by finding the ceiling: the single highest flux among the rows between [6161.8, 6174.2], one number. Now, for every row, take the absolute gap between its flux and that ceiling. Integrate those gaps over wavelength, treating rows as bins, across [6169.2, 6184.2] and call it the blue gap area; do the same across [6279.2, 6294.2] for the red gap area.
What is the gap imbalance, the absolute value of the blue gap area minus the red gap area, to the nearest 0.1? 0.2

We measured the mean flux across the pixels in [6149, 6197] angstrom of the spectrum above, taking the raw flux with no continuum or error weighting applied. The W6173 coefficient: 1.27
